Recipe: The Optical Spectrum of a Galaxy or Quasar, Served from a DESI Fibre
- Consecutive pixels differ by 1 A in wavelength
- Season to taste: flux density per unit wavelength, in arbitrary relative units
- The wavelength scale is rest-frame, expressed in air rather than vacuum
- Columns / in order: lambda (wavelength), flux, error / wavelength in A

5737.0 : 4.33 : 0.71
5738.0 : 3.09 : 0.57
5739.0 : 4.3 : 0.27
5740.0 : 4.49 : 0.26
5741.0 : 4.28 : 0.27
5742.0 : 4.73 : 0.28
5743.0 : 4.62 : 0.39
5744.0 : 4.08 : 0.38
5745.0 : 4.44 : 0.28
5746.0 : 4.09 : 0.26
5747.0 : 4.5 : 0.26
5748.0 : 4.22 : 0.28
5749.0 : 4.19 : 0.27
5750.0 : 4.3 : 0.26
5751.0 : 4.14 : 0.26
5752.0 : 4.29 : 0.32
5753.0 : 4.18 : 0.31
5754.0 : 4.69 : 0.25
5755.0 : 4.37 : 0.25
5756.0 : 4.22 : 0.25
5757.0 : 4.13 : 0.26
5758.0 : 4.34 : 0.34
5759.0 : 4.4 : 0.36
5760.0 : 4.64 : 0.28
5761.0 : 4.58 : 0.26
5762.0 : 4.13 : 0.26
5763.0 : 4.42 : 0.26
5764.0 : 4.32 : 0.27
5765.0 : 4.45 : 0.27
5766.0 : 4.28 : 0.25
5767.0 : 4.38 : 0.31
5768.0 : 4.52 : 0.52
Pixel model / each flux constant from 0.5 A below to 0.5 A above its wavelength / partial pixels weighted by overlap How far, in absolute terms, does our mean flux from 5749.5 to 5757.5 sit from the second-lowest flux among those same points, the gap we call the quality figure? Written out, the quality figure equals 0.15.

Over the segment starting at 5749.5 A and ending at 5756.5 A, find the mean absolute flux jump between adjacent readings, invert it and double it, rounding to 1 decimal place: 8.6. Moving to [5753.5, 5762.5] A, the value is 10.1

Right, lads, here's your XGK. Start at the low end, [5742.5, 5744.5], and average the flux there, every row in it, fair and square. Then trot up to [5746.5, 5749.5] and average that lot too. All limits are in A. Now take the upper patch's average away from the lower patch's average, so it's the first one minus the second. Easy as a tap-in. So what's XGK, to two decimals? 0.05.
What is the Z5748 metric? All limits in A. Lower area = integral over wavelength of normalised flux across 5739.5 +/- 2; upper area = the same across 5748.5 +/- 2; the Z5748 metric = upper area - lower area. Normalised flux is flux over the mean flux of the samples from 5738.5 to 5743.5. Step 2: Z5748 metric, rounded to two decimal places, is 0.23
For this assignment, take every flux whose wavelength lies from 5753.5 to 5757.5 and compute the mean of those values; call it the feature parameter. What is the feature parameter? 4.35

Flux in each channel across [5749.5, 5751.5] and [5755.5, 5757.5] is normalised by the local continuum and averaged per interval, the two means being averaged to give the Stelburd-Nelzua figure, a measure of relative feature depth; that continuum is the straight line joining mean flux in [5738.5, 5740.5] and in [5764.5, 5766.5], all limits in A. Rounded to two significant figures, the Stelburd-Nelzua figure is 0.96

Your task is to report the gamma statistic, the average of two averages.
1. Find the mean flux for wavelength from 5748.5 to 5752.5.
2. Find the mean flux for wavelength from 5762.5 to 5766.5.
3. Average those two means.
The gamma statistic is 4.30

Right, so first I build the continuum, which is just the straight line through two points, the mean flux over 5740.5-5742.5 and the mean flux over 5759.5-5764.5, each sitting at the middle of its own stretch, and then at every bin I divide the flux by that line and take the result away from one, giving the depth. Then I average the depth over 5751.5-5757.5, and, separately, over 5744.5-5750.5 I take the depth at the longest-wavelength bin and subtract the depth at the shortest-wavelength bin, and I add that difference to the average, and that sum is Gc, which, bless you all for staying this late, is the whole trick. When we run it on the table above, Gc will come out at 0.057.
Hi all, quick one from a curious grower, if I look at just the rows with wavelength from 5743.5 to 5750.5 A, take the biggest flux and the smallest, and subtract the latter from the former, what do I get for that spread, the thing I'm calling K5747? 0.42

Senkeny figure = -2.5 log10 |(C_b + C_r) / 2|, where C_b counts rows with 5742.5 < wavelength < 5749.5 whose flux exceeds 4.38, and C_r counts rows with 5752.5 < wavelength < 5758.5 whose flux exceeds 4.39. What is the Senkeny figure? -0.8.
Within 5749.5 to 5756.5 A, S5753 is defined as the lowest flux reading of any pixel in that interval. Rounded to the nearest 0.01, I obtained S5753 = 4.14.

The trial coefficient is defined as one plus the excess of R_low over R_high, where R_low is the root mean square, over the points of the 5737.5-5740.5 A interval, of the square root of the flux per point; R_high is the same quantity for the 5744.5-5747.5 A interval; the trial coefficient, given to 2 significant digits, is 0.91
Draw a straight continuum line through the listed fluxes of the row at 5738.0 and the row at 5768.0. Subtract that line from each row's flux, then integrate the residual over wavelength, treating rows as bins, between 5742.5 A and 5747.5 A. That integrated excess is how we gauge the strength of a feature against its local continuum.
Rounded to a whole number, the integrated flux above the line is 5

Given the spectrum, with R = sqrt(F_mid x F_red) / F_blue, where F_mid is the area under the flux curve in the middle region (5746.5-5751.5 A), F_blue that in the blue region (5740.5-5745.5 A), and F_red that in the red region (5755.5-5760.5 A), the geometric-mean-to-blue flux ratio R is 0.97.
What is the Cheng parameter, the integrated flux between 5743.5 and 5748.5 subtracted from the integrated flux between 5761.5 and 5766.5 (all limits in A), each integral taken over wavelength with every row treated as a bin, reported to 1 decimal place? 0.3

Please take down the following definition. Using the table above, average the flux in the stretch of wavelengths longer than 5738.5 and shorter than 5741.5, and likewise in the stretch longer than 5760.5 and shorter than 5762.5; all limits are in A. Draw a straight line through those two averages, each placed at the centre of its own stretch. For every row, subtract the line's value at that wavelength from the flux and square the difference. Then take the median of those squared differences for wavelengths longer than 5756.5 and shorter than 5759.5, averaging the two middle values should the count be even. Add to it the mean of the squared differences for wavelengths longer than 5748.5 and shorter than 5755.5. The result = 0.034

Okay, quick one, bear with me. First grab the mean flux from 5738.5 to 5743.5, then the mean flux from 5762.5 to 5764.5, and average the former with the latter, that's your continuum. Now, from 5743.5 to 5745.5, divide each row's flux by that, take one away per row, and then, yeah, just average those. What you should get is -0.038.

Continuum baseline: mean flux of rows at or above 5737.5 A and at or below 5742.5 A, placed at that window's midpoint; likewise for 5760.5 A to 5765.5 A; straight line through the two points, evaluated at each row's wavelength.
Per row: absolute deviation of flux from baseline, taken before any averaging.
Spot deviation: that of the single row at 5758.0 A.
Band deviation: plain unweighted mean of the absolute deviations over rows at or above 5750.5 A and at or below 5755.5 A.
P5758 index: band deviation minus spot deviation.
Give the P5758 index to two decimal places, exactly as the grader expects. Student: 0.14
